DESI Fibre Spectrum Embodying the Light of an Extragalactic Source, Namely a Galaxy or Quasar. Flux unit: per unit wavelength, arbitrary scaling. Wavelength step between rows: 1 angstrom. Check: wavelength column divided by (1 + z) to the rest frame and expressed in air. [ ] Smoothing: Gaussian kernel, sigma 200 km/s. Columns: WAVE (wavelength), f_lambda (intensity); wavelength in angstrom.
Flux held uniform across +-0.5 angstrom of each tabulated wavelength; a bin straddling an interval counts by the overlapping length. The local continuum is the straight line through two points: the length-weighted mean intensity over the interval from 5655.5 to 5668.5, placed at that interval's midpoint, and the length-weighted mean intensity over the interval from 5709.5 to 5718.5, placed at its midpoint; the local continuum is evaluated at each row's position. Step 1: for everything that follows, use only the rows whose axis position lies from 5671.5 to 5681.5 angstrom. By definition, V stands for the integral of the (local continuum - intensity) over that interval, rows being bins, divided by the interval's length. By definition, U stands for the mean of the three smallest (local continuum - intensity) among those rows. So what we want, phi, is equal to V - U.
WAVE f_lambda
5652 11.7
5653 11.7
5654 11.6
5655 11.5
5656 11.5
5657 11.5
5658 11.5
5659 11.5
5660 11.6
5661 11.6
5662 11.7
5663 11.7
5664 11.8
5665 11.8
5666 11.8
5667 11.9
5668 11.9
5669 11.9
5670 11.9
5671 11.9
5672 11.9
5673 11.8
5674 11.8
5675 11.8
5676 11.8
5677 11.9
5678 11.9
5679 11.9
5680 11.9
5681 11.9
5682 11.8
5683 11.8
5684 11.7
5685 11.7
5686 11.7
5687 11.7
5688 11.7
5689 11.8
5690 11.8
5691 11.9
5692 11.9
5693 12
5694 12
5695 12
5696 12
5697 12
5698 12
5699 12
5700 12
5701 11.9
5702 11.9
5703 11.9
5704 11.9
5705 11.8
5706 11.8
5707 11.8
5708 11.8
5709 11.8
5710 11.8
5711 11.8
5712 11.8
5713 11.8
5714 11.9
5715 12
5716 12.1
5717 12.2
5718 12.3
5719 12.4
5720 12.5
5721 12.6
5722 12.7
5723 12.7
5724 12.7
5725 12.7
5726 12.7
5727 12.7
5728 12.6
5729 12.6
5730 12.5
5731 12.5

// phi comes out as 0.04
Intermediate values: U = -0.15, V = -0.10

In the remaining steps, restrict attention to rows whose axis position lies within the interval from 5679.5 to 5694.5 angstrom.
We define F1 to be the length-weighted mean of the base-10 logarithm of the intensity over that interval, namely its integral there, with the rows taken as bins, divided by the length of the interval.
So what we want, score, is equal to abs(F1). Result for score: 1.07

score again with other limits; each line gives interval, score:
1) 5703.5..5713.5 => 1.07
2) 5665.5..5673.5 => 1.07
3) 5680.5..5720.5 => 1.08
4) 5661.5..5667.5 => 1.07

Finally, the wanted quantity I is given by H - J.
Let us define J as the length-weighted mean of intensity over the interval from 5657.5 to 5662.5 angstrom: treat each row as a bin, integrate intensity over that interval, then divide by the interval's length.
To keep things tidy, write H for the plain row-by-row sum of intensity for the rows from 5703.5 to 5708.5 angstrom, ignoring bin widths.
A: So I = 47.5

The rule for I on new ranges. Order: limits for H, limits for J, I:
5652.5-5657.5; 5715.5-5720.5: 45.5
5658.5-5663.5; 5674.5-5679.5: 46.2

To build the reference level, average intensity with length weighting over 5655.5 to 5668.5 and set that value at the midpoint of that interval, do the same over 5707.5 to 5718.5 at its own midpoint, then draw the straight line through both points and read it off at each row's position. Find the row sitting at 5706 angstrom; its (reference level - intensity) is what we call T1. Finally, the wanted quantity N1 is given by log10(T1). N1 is -1.00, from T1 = 0.101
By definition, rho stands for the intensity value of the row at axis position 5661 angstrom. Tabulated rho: 11.6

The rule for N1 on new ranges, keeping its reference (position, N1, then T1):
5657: -0.82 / 0.151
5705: -1.02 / 0.096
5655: -0.85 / 0.141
